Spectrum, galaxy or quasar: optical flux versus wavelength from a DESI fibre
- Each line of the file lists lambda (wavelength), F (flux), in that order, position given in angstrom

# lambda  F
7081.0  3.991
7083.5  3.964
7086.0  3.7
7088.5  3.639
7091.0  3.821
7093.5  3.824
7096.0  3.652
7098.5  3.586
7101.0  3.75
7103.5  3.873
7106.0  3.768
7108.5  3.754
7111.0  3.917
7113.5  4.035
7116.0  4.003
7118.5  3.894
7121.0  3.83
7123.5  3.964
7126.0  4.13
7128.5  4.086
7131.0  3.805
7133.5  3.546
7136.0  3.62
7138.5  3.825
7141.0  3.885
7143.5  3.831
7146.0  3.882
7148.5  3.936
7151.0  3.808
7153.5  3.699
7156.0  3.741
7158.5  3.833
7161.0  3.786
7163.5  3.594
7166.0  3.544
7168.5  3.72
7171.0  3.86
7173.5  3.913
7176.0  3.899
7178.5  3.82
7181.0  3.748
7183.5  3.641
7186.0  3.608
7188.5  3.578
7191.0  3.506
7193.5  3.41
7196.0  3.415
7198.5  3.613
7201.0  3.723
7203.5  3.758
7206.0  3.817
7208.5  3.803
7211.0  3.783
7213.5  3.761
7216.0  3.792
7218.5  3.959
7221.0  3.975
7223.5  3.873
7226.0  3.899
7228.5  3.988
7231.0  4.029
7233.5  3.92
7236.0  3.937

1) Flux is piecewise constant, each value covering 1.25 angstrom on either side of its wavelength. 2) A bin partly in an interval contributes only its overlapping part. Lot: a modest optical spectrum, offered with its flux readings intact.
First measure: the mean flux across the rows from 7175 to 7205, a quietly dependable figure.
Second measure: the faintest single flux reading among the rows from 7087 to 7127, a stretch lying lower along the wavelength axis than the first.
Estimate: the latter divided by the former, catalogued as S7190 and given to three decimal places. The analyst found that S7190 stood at 0.984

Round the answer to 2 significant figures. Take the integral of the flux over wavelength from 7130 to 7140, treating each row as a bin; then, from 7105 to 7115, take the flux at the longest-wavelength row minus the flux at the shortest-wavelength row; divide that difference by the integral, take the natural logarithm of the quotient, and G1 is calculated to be -4.9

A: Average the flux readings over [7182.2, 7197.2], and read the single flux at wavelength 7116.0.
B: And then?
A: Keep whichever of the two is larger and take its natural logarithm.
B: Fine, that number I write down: 1.39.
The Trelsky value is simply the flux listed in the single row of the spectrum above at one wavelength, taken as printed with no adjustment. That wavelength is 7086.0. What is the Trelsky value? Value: 3.7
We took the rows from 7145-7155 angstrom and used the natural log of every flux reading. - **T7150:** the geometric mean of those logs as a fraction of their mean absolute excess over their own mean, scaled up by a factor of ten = 660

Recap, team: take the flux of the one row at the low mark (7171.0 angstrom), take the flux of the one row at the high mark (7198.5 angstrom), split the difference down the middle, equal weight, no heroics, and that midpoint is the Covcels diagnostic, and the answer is 3.74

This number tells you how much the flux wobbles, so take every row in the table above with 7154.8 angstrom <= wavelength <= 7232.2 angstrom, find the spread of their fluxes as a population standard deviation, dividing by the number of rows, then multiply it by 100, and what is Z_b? 16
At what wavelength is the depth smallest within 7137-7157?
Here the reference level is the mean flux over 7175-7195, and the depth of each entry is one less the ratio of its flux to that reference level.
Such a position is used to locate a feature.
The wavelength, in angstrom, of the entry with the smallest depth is 7148.5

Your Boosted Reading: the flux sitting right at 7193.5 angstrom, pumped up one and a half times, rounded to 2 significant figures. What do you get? 5.1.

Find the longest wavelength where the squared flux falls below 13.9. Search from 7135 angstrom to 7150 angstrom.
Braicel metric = 7136.0 angstrom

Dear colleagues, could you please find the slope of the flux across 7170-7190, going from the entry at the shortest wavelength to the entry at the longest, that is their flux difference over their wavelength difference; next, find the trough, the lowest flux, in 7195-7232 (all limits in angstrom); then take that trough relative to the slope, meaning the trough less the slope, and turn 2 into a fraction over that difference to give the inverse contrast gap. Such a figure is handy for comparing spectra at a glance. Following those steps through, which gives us 0.583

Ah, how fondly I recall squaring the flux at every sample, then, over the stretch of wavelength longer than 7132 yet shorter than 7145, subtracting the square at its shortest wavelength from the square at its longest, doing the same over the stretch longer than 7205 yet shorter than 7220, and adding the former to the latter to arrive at 3.2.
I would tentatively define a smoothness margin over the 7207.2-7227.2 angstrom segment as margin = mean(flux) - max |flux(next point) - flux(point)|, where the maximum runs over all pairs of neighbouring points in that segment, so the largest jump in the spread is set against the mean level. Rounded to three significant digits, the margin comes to 3.69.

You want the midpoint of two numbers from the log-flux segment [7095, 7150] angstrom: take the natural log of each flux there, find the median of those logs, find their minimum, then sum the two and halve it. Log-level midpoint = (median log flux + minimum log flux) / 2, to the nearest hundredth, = 1.31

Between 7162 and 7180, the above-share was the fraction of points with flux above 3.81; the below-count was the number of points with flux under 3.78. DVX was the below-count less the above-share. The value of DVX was 2.4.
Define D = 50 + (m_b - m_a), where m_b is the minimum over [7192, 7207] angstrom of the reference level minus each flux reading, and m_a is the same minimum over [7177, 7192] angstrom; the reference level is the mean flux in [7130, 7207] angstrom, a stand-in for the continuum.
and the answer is 50.0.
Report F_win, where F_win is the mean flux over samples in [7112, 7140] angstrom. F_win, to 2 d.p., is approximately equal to 3.89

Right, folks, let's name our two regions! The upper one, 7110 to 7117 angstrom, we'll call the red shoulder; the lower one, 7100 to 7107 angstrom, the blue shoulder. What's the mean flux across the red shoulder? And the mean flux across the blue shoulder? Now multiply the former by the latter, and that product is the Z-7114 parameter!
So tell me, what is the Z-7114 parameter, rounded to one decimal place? 15.1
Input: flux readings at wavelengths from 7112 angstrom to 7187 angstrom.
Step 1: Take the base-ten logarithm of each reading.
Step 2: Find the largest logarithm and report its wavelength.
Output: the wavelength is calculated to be 7126.0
